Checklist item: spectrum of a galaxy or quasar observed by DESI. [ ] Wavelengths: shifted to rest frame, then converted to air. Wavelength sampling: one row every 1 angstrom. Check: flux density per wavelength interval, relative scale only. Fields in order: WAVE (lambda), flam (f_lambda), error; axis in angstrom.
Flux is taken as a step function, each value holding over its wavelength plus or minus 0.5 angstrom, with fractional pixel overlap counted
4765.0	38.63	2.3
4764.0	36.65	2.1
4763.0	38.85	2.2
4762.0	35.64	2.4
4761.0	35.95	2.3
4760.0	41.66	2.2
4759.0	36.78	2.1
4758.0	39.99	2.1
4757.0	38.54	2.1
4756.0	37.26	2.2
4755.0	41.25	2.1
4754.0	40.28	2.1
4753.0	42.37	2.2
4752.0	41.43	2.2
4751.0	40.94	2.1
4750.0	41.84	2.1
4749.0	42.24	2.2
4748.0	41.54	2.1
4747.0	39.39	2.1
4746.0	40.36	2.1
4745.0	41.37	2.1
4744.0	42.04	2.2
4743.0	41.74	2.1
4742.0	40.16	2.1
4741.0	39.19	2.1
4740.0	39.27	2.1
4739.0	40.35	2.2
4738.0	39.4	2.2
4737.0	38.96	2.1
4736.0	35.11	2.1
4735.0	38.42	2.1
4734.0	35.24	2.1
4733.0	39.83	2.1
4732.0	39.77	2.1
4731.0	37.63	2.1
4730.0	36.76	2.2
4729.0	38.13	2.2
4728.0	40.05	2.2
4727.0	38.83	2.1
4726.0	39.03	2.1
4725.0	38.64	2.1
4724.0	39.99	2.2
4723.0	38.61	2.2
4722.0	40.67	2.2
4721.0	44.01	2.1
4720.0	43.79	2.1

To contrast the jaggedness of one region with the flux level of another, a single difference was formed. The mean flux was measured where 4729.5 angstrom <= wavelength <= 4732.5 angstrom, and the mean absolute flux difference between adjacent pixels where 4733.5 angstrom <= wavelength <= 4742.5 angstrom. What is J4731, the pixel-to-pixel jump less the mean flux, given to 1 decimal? -36.3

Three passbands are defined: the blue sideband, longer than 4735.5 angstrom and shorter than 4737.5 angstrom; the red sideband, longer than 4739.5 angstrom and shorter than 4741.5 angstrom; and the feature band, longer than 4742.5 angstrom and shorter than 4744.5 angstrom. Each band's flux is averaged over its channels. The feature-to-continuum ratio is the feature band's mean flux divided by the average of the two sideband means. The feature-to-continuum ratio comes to 1.10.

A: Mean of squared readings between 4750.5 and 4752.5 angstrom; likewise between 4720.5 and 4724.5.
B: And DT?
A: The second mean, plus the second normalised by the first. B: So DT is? 1671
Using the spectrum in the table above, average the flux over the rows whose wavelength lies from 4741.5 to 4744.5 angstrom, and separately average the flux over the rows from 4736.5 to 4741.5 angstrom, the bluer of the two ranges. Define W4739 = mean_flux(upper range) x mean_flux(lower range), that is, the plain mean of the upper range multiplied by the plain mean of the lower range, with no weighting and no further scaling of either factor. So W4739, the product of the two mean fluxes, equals 1629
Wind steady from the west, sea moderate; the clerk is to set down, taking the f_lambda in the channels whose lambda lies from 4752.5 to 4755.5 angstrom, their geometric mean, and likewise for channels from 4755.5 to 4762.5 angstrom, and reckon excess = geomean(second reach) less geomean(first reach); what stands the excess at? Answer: -3.4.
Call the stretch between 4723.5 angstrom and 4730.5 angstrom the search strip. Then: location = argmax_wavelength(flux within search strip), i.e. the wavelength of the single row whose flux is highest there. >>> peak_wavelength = 4728.0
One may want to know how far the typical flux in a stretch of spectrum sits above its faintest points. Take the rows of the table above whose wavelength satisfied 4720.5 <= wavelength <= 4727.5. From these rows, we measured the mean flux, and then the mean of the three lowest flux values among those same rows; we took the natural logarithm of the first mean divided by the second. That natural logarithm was 0.032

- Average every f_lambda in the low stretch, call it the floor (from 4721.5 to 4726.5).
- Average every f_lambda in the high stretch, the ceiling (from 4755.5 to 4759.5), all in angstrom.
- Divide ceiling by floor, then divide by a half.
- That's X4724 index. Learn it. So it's 1.94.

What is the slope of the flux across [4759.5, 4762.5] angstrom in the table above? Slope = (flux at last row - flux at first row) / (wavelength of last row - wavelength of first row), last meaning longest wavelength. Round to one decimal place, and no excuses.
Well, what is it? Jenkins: -3.0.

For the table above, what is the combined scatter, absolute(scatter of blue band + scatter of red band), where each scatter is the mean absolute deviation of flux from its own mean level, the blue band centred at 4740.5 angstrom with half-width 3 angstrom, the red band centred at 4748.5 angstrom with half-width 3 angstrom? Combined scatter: 1.6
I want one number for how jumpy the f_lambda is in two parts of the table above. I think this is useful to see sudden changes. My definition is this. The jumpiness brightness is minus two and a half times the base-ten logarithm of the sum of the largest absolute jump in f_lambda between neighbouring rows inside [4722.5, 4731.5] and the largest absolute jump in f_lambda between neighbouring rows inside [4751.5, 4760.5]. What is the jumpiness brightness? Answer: -2.08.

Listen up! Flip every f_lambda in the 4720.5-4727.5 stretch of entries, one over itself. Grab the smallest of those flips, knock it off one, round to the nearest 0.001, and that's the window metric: 0.977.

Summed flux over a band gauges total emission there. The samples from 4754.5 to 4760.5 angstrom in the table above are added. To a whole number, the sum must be 235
